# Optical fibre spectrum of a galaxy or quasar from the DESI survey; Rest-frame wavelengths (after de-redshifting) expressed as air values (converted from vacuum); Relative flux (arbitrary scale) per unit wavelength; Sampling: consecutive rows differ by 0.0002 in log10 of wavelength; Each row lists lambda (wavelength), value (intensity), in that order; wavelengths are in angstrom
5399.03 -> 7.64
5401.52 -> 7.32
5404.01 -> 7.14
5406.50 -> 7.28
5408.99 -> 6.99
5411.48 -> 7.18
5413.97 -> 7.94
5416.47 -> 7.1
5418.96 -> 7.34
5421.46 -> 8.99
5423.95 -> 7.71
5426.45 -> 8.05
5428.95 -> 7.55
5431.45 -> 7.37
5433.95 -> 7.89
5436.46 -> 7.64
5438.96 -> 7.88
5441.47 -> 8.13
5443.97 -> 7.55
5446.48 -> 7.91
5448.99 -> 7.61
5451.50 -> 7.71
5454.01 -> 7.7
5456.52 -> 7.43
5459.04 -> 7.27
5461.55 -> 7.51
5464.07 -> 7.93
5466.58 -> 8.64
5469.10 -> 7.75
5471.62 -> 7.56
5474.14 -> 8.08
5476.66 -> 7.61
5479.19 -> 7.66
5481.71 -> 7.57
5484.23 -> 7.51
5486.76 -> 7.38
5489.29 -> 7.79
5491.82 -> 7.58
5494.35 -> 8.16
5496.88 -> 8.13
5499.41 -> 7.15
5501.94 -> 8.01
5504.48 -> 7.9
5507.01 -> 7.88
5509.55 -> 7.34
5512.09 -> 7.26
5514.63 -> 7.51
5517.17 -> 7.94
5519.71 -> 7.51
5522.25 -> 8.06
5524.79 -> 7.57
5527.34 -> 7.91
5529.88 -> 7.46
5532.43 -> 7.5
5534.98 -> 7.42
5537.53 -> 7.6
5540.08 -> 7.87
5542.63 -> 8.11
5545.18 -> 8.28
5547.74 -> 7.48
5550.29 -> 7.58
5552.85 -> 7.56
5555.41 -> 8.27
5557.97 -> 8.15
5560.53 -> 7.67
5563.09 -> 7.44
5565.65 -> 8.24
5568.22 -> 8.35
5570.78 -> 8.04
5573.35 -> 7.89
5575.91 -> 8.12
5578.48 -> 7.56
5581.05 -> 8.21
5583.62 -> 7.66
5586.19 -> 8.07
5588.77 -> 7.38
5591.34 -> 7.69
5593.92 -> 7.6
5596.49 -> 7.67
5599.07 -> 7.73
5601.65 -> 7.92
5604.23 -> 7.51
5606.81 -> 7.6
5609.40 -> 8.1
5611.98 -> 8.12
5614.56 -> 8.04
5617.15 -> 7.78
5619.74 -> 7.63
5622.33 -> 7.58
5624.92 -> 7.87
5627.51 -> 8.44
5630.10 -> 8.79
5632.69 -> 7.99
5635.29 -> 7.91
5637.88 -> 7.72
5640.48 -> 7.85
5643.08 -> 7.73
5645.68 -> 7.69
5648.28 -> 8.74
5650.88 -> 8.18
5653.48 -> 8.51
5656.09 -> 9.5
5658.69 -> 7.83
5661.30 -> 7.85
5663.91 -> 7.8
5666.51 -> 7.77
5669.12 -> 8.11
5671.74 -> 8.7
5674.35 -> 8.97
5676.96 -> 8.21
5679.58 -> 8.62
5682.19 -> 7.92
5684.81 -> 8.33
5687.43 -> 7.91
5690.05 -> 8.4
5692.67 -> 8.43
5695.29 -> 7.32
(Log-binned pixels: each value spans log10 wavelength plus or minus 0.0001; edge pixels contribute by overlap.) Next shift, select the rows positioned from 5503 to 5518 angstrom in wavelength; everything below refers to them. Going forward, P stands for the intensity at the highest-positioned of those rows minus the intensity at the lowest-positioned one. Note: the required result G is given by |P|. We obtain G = 0.0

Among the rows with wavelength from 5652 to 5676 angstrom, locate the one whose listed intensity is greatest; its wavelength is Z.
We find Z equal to 5656.09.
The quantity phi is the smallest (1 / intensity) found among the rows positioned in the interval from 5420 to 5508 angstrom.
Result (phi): 0.111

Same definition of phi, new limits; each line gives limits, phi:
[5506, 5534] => 0.124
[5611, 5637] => 0.114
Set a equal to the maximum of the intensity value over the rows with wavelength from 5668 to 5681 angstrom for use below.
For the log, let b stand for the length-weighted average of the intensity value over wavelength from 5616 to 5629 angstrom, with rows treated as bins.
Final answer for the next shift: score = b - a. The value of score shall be -1.10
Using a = 8.97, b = 7.87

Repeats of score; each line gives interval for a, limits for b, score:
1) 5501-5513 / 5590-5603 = -0.29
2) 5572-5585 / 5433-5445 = -0.39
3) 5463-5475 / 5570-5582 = -0.69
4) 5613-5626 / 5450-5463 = -0.51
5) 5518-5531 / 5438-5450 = -0.24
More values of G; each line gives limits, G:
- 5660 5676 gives 1.1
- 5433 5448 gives 0.0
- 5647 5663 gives 0.9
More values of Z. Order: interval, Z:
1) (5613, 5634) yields 5630.10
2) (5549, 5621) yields 5568.22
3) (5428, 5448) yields 5441.47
